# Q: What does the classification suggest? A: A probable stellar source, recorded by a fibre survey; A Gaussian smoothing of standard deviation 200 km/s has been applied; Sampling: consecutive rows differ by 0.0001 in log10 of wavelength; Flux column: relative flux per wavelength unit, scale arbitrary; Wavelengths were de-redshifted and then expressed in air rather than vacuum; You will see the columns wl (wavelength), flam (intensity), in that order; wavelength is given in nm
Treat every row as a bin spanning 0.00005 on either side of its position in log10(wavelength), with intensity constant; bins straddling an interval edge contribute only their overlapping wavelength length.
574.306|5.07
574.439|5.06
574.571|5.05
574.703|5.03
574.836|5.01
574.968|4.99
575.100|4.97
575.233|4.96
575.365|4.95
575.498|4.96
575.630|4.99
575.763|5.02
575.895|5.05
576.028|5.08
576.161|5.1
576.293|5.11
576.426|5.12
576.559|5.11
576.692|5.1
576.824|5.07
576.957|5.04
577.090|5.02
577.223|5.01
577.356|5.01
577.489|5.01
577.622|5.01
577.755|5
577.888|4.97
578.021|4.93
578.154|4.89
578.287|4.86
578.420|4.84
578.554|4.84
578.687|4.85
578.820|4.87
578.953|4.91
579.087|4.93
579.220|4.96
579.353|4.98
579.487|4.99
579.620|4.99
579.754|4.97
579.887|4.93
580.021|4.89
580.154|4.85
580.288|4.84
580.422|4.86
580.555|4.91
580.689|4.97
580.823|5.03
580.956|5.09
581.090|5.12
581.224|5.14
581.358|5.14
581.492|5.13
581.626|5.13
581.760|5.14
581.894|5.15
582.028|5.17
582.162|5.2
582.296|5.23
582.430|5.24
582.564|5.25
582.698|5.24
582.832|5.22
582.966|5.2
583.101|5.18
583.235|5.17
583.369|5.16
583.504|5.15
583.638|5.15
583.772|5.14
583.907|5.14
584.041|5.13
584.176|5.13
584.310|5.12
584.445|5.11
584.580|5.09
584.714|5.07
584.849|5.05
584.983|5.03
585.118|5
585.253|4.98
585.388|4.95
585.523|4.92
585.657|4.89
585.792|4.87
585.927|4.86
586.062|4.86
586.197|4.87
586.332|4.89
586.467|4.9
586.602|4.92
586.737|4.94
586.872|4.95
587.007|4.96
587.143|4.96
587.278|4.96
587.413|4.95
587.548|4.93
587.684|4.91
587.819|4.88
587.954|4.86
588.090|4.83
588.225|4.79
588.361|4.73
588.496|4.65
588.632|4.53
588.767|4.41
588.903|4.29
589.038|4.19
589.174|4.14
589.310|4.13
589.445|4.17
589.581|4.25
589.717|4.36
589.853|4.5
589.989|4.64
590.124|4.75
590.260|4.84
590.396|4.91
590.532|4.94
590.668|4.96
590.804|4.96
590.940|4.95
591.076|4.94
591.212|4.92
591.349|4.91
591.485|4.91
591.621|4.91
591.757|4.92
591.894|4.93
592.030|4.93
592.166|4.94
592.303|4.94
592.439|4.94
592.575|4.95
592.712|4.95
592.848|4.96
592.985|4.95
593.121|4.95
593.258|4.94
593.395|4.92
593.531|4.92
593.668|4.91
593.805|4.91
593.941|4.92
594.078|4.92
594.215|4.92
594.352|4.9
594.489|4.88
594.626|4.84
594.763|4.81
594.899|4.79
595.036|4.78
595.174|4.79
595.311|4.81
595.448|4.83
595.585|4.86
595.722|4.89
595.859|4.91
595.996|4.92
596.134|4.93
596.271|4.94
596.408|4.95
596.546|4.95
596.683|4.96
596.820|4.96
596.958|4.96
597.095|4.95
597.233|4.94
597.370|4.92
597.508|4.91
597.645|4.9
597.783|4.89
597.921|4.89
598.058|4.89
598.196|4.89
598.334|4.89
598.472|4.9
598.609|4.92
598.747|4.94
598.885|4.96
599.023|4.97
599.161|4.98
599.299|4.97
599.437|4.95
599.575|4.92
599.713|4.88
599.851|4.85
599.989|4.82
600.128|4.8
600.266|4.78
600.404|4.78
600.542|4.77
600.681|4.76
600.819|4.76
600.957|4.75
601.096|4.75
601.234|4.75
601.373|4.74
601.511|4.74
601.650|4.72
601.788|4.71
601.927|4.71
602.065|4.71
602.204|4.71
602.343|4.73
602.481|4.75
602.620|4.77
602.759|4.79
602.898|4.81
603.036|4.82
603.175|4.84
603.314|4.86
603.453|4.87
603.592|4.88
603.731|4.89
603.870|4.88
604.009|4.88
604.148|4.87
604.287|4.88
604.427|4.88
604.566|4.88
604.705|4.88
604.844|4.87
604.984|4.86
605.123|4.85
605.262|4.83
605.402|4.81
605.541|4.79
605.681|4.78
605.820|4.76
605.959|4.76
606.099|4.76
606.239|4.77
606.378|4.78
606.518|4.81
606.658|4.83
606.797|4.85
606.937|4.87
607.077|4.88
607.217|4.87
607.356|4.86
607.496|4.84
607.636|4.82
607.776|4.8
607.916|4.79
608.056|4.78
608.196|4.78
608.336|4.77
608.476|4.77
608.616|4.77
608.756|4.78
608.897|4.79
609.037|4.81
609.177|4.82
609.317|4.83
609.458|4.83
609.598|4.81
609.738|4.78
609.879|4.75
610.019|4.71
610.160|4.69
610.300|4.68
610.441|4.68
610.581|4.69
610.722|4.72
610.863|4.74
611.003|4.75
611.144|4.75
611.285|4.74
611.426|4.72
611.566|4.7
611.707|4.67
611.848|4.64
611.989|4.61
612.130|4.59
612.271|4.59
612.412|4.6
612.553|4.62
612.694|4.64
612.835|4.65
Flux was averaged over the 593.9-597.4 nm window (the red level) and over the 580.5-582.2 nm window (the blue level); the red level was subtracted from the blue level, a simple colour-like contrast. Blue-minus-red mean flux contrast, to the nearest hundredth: 0.21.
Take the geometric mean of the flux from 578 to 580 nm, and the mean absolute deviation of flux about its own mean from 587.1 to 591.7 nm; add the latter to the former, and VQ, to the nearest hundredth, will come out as 5.16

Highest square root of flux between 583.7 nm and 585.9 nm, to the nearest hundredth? 2.27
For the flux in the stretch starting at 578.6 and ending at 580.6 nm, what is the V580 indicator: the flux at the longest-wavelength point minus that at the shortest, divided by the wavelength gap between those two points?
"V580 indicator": 0.032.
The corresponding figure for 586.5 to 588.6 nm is -0.143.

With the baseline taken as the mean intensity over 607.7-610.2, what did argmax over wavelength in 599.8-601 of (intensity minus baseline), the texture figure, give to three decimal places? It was 599.851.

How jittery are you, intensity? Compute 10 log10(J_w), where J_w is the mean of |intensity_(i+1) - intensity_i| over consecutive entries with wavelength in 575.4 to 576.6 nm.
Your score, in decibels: -16.7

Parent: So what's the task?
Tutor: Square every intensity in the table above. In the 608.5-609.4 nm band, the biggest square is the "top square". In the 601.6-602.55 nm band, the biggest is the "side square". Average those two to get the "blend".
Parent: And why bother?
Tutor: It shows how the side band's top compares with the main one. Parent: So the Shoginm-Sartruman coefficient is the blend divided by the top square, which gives 0.98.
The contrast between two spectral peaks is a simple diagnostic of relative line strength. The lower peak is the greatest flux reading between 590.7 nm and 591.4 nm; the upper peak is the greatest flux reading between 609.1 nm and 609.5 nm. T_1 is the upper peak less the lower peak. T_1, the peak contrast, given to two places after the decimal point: -0.13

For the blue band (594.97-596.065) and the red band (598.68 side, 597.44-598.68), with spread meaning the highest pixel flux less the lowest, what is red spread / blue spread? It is 0.2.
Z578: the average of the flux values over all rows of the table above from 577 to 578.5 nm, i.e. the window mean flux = 4.96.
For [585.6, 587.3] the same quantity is 4.91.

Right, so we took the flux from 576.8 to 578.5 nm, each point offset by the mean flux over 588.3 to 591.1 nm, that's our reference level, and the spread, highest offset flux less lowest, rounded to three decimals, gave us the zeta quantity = 0.230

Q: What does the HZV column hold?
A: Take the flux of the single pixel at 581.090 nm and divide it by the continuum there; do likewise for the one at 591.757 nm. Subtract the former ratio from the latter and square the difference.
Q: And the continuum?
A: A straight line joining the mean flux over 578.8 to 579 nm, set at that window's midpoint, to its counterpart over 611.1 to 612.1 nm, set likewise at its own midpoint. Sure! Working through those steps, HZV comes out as 0.0007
